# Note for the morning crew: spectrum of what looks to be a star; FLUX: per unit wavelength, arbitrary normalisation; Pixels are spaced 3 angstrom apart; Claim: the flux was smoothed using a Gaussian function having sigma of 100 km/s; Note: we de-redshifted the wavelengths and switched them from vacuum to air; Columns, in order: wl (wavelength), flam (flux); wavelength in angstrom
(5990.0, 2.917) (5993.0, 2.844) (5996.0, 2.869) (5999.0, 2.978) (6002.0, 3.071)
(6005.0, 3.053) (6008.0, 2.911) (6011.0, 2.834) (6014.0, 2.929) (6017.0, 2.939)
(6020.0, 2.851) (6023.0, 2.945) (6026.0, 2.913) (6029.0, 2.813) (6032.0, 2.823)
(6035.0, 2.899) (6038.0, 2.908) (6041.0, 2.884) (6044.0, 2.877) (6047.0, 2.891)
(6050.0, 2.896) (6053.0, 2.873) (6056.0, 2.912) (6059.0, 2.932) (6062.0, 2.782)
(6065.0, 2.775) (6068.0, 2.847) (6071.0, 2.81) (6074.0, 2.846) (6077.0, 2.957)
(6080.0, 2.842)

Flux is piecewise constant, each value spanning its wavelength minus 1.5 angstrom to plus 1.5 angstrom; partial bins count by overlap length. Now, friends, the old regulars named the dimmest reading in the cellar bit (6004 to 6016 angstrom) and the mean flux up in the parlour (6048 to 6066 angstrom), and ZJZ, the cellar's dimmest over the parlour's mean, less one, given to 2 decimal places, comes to -0.01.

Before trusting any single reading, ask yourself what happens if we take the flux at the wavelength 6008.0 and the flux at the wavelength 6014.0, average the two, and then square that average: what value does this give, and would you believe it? 8.5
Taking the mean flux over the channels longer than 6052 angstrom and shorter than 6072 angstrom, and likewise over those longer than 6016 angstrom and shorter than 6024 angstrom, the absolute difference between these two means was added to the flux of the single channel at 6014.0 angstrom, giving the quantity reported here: 2.99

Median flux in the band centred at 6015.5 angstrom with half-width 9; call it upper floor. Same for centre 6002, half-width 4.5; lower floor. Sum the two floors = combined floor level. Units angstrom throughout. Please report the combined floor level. 5.97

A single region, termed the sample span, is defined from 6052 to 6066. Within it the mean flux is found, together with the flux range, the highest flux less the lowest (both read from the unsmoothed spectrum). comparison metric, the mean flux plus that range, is 3.01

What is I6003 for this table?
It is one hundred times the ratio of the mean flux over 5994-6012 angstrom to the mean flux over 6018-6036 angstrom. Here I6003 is 102.7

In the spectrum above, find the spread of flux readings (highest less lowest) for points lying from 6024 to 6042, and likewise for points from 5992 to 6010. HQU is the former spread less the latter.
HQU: -0.13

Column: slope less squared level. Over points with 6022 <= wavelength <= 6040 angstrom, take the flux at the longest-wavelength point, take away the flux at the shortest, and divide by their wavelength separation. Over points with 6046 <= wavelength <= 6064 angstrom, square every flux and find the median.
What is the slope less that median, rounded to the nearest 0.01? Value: -8.37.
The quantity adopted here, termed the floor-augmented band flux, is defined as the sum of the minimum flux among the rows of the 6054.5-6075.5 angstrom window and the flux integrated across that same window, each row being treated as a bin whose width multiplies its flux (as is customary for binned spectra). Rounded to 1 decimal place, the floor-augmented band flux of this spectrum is 62.5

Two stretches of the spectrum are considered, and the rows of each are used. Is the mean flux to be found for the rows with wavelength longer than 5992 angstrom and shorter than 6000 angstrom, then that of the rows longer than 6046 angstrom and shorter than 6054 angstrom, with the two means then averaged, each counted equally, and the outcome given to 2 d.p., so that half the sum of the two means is 2.89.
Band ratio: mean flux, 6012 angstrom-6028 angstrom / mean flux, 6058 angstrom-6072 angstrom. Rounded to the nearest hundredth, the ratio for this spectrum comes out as 1.03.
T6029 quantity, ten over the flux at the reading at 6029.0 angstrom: 3.55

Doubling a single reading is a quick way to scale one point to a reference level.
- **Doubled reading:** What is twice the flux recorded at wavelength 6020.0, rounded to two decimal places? 5.70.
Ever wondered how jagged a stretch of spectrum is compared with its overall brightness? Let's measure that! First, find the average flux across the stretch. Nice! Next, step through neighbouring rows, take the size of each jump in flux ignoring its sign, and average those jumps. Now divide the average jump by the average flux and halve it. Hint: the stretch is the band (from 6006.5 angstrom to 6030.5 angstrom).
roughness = 0.0123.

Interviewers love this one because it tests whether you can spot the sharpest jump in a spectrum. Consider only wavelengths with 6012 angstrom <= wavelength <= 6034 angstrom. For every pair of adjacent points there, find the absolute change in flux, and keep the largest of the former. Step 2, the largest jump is 0.10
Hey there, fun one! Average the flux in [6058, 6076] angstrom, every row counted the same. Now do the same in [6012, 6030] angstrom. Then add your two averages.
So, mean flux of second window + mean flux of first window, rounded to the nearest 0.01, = 5.73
